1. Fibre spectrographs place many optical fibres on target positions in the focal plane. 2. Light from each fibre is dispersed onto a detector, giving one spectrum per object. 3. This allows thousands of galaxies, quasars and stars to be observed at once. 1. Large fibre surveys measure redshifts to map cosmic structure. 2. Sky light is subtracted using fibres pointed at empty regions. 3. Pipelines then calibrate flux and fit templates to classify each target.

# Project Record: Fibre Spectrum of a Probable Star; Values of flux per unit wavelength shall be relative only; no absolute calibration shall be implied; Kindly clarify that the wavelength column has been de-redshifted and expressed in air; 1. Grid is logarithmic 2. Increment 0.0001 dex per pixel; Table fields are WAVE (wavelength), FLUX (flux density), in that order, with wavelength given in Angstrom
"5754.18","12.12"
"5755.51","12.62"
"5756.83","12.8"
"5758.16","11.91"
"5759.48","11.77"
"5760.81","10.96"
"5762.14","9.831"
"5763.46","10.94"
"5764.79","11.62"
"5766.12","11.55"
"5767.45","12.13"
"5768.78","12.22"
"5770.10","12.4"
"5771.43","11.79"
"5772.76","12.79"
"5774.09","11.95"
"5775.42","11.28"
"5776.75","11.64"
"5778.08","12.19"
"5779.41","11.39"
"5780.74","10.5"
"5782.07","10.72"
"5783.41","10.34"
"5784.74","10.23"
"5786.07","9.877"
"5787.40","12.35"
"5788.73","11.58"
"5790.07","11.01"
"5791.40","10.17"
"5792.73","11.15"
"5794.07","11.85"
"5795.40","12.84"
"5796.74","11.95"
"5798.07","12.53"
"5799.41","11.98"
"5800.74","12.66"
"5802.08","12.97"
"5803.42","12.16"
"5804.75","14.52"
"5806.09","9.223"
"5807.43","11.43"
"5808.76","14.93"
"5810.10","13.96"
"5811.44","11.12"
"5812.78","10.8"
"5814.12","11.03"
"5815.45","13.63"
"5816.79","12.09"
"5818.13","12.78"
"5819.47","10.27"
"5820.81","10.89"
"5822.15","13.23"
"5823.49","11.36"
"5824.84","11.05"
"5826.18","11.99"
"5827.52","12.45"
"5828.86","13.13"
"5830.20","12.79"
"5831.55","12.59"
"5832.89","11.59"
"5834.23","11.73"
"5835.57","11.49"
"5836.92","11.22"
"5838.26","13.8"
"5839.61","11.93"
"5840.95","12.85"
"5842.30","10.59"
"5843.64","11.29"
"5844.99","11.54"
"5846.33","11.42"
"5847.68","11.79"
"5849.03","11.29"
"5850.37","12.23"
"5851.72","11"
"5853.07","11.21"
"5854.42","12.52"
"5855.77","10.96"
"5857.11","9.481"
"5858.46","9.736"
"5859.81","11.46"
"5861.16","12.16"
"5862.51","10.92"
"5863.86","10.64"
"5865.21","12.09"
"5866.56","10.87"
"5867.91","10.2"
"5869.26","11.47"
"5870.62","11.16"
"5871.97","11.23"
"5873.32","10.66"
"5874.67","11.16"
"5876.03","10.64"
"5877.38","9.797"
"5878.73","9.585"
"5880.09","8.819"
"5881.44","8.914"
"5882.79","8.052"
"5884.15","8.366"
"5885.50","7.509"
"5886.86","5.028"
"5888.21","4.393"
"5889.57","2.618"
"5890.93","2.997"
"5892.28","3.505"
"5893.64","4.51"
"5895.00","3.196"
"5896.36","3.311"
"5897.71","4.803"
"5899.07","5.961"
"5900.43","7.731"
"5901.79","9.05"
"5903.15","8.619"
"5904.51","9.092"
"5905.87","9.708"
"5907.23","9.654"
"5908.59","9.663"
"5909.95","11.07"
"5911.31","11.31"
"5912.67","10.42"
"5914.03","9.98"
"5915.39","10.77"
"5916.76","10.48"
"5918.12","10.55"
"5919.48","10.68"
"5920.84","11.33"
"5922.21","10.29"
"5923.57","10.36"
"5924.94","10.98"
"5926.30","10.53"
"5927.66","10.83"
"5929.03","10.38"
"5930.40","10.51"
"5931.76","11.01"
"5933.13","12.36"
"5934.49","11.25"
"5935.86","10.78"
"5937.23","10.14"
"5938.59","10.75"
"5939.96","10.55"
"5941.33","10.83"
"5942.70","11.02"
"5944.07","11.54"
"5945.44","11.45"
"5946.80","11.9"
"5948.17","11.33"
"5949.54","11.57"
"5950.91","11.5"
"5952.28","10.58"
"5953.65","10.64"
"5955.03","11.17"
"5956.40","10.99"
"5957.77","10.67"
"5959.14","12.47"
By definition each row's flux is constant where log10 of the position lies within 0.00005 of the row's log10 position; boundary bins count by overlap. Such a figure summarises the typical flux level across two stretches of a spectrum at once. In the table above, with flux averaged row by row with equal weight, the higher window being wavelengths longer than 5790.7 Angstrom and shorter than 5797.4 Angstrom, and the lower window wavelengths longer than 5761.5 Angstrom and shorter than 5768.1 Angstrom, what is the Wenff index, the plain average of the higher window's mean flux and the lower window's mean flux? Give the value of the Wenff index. 11.4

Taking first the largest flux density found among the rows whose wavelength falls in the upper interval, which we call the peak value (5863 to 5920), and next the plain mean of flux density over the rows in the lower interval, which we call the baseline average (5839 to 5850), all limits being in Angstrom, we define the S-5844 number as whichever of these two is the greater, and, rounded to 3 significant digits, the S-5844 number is 12.1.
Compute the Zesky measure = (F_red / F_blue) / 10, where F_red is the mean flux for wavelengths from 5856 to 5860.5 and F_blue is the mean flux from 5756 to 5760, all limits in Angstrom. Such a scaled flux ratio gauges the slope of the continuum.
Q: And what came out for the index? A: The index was 0.084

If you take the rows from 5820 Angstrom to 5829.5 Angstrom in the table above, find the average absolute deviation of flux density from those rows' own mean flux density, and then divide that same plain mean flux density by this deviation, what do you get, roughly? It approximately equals 15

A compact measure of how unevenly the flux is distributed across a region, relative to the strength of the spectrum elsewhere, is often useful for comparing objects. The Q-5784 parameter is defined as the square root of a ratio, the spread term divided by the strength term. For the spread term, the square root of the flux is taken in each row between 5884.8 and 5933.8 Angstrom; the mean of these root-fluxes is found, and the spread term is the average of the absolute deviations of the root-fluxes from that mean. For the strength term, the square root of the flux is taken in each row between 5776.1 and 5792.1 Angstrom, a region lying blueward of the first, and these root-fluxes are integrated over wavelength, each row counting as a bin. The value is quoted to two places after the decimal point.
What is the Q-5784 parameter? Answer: 0.10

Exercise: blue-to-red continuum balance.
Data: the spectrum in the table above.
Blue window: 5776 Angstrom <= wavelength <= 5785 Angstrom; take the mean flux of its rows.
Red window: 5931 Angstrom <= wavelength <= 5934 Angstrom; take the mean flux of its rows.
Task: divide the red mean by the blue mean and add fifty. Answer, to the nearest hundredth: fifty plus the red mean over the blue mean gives 51.06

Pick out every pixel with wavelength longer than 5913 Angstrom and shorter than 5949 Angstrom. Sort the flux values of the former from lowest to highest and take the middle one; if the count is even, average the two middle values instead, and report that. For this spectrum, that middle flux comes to 10.8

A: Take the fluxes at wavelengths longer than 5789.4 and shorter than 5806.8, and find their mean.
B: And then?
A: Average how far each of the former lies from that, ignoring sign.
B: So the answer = 0.96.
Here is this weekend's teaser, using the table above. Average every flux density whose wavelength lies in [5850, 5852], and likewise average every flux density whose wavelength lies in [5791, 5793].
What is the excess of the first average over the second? 1.0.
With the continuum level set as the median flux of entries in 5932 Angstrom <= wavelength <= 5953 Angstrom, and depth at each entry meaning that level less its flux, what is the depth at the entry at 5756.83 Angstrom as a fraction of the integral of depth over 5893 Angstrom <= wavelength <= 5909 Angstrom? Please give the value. -0.023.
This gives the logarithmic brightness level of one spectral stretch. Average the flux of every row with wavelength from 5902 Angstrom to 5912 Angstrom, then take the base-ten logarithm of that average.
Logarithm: 0.99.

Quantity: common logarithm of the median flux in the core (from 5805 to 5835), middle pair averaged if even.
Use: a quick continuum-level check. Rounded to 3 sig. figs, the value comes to 1.07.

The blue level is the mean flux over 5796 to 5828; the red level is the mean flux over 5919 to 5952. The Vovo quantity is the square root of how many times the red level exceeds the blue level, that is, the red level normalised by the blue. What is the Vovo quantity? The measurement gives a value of 0.95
